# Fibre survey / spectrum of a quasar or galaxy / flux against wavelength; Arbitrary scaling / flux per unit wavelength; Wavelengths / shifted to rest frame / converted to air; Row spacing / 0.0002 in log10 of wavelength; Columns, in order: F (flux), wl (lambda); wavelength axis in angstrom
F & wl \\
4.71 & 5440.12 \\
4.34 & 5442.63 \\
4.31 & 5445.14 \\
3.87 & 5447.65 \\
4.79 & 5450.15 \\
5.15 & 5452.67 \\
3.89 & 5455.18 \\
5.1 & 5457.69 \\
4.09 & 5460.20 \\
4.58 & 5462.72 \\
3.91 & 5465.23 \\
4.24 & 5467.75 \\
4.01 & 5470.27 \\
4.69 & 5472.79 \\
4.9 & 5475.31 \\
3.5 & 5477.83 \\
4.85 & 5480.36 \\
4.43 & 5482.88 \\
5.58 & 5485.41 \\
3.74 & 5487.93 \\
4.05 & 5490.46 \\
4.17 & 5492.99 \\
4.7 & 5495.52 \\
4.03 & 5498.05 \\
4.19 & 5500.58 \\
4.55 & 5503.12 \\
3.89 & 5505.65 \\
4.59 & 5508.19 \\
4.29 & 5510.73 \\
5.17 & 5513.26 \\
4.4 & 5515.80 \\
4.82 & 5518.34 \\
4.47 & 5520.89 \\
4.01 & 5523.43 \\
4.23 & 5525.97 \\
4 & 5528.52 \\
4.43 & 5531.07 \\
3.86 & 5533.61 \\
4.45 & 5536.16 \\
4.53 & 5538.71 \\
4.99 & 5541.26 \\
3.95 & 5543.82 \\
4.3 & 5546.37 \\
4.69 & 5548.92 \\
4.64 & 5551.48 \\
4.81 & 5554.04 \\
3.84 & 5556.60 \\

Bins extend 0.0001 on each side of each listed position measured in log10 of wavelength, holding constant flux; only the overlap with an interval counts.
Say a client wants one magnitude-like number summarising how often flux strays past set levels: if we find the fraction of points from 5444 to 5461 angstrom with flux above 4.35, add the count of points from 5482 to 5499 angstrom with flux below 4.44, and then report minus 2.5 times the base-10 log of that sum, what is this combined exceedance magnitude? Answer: -1.8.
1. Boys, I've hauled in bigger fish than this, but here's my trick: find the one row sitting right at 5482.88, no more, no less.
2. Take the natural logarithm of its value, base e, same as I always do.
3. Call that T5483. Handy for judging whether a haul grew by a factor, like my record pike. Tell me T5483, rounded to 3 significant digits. 1.49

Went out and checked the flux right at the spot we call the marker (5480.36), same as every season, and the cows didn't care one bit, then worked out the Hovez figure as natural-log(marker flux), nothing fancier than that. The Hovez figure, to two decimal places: 1.58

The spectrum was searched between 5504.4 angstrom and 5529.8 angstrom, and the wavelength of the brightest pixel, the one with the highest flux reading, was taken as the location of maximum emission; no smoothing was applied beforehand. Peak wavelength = 5513.26 angstrom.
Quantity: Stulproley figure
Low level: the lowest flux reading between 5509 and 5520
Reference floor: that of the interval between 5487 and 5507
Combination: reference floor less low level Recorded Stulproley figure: -0.55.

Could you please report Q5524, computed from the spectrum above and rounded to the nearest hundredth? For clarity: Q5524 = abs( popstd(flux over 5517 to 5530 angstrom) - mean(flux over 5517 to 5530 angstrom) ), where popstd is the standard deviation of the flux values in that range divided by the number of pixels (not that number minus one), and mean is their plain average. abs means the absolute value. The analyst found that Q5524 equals 4.00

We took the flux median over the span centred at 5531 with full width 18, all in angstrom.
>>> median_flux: 4.2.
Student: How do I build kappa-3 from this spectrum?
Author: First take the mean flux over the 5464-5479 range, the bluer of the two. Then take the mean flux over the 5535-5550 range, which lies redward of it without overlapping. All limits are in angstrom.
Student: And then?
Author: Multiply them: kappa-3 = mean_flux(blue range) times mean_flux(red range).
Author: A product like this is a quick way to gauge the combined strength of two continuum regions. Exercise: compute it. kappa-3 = 18.9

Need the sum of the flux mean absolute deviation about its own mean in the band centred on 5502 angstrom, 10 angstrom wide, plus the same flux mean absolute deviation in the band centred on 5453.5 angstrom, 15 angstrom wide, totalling 0.74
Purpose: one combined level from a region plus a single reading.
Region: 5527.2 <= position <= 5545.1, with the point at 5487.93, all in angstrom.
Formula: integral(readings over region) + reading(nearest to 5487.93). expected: 81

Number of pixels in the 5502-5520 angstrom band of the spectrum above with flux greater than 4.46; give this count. 4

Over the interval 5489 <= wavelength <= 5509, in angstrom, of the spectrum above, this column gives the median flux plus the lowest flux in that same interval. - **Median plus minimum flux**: 8.1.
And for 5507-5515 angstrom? 8.9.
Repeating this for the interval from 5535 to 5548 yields 8.4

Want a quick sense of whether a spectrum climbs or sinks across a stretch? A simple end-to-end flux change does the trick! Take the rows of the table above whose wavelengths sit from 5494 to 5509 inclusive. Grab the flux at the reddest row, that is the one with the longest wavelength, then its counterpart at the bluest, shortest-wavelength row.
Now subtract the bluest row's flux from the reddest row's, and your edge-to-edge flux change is -0.1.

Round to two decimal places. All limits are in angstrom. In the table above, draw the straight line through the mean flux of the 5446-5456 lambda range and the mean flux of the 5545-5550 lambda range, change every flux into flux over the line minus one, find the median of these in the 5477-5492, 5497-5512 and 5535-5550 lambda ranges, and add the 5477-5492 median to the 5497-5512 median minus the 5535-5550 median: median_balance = -0.10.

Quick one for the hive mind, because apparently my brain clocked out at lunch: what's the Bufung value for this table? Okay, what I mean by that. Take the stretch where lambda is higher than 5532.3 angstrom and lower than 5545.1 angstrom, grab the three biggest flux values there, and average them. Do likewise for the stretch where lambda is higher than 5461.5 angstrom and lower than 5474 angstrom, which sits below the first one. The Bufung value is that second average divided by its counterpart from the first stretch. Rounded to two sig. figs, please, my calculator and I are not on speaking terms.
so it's 0.97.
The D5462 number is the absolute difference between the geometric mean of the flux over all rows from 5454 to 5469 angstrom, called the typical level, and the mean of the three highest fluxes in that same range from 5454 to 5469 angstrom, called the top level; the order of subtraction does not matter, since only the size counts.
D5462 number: 0.36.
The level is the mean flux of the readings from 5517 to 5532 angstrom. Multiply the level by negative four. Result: -17.3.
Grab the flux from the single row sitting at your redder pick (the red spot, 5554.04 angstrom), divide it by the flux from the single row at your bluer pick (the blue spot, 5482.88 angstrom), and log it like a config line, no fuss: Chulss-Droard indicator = 1.09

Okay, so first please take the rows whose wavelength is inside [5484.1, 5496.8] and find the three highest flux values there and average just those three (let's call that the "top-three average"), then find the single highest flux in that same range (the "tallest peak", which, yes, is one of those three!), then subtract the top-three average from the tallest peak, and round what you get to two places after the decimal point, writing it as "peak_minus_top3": 0.76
